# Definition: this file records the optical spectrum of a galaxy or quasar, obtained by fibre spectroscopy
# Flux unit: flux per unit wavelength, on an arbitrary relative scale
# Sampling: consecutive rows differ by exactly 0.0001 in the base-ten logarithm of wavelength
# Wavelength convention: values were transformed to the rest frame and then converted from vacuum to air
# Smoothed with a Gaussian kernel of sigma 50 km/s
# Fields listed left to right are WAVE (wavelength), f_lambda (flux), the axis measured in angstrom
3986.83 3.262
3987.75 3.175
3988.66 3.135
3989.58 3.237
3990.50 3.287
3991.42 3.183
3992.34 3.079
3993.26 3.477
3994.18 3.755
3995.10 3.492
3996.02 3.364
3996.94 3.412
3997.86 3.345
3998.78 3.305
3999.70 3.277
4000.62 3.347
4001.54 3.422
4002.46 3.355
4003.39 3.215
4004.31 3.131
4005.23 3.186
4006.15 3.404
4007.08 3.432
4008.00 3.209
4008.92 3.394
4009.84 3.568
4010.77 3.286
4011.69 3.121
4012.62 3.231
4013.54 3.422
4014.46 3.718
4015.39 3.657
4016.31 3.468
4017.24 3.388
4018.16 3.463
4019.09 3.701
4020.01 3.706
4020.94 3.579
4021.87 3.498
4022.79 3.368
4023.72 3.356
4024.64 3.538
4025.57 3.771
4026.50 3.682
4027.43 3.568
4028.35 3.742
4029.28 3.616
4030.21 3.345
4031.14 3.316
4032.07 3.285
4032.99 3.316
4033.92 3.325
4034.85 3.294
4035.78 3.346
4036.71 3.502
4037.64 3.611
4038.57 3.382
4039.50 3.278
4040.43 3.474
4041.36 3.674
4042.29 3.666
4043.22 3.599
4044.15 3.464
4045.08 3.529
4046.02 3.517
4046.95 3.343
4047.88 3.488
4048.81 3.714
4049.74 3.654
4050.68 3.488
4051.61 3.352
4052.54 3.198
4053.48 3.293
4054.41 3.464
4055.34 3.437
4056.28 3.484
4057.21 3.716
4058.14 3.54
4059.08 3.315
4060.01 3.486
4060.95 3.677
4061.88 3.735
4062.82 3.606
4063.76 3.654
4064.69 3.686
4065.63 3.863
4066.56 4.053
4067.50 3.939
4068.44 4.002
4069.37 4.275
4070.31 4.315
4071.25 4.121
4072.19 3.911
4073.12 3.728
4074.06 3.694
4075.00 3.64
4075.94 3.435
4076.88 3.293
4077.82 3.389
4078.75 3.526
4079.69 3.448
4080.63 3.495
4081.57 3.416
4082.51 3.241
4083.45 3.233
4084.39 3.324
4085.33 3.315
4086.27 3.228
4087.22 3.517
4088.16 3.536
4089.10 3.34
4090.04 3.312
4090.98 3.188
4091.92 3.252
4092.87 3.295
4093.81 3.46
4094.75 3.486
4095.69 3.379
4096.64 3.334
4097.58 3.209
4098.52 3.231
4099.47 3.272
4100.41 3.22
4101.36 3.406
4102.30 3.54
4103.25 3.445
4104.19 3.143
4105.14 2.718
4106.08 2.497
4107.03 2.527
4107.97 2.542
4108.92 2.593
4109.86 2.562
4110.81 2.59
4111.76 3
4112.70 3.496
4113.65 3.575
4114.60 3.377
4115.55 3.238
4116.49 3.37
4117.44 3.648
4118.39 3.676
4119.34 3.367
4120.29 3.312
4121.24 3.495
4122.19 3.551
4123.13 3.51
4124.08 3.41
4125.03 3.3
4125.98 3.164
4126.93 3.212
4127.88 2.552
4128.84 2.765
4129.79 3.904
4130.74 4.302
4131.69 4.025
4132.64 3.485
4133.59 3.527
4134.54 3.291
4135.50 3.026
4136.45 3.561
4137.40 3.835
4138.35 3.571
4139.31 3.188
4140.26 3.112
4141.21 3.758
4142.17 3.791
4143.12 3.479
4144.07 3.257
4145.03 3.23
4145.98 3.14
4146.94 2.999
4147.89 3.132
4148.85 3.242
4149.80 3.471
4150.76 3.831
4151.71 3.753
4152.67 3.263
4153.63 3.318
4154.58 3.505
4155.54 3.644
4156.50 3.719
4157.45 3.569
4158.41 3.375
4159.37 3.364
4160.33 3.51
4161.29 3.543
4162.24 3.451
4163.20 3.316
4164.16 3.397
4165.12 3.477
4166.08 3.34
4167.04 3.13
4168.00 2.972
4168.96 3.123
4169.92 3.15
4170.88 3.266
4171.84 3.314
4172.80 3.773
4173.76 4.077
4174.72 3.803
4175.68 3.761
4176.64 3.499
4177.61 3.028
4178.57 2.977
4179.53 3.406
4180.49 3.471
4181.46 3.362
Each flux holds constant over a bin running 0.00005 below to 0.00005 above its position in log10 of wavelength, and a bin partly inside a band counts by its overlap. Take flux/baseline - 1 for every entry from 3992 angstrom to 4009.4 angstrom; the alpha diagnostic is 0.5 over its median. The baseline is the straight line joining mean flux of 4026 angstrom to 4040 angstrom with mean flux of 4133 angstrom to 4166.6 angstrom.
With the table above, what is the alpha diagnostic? -19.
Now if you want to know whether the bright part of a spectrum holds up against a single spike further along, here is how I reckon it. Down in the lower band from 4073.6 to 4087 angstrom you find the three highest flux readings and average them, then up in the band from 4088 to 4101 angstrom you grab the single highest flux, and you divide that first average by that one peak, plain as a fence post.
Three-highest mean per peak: 1.02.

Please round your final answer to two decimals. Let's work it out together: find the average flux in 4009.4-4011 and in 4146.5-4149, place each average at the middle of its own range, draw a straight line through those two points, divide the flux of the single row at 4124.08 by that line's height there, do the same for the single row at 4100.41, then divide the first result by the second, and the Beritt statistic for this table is 1.08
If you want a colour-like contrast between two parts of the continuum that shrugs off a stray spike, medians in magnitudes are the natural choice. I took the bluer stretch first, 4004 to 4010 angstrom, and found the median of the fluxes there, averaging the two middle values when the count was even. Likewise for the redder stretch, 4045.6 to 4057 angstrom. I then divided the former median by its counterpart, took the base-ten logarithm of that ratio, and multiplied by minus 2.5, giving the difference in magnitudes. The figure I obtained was 0.03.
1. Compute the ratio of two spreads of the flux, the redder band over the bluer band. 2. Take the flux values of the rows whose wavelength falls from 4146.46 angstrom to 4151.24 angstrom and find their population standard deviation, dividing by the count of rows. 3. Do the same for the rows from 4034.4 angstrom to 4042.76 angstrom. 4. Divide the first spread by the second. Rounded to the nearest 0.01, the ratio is 2.00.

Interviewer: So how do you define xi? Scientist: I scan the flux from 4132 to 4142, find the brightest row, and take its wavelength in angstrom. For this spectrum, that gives 4137.40 angstrom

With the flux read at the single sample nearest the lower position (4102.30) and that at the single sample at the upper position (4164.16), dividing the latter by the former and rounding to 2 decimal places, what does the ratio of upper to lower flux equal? 0.96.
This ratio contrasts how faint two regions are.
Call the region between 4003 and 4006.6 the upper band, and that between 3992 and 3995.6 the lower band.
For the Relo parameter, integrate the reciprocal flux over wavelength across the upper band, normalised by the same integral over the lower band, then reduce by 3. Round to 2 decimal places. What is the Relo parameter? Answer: -1.93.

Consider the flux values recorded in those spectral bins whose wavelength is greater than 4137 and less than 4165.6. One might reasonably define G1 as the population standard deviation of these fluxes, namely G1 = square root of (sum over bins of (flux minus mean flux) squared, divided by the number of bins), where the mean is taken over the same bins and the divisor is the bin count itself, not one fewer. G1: 0.23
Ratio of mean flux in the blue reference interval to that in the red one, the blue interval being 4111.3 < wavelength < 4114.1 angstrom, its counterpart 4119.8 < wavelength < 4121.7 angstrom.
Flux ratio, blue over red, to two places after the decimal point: 0.99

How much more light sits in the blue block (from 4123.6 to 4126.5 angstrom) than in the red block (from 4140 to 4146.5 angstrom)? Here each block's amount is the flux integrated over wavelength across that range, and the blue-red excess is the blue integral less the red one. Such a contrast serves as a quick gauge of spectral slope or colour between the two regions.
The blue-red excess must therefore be -13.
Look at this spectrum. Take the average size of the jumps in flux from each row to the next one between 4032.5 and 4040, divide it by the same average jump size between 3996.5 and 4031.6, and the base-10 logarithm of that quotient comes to -0.11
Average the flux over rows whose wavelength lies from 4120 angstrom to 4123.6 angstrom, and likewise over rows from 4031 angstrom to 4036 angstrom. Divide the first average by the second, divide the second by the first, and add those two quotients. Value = 2.00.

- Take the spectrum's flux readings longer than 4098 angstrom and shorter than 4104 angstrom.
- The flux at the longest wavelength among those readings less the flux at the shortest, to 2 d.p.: 0.21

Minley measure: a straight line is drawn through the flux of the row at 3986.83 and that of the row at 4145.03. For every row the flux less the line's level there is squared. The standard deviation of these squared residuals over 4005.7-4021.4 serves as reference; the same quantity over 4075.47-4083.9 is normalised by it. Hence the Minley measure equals 0.4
